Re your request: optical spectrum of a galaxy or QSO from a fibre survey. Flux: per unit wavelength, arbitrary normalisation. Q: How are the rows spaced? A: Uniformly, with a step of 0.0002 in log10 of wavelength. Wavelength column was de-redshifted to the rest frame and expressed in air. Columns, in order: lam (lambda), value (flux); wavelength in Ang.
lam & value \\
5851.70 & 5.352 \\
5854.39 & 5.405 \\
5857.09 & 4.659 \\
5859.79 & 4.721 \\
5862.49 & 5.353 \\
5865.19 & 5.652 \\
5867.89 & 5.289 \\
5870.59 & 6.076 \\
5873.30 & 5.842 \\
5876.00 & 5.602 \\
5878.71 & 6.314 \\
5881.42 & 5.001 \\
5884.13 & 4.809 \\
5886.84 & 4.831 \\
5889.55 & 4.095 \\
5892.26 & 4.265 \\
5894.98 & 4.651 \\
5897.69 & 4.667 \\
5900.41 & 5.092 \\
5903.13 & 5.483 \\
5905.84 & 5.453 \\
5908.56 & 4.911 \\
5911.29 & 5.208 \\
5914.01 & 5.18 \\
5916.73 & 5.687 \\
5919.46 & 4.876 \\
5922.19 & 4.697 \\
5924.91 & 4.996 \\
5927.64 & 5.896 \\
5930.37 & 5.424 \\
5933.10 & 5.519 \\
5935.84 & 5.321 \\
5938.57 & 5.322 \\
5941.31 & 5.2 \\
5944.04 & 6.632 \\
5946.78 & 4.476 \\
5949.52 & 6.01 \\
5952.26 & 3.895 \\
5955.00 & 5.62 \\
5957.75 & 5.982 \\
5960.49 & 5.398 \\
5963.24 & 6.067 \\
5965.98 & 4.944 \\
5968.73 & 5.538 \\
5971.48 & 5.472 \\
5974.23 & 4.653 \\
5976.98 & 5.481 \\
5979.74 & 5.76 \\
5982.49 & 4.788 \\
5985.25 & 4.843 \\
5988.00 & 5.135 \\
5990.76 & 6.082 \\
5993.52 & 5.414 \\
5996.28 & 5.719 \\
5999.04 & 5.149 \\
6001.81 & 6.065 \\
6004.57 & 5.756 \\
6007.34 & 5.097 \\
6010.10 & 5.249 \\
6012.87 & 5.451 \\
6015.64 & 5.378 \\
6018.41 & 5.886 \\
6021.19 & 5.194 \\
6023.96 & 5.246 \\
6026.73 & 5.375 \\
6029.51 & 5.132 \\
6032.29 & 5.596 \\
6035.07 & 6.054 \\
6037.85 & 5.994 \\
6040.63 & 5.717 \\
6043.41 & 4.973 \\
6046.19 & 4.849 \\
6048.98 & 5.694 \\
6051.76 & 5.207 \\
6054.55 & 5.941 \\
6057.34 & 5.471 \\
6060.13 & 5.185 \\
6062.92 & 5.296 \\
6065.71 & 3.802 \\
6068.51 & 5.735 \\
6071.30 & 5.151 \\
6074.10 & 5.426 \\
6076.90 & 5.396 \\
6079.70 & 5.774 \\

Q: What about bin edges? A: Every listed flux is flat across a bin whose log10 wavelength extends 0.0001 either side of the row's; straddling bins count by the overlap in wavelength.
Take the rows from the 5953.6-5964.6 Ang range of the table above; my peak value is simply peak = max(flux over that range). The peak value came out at 6.067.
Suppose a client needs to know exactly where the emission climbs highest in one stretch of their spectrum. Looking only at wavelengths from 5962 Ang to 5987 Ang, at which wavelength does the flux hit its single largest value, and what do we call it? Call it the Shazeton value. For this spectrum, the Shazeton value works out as 5963.24 Ang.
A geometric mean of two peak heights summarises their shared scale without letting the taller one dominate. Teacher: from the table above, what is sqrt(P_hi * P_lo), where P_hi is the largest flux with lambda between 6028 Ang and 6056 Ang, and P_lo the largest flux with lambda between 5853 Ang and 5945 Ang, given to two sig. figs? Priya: 6.3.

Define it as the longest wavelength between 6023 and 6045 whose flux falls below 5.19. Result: 6043.41 Ang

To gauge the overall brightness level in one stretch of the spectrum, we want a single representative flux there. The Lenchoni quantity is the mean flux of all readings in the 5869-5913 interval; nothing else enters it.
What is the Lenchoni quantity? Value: 5.14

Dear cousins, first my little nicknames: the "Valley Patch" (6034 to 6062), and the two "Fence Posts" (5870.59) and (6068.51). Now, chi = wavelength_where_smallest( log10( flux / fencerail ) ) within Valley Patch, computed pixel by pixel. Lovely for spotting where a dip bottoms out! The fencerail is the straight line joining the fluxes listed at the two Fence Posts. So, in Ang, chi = 6046.19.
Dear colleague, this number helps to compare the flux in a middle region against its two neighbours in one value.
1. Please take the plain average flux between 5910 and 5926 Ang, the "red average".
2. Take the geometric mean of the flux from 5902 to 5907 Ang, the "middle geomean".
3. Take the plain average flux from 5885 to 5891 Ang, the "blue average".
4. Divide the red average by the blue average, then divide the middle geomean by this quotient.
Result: 4.8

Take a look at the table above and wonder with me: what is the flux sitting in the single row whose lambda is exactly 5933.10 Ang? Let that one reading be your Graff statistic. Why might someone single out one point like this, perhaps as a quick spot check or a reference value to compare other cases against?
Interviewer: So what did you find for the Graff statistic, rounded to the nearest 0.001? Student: 5.519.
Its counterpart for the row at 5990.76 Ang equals 6.082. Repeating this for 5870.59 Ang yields 6.076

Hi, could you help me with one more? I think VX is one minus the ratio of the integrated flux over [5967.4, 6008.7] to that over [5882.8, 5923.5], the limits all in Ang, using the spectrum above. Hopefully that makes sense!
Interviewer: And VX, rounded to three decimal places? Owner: -0.111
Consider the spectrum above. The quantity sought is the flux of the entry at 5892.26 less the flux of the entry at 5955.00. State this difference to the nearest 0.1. -1.4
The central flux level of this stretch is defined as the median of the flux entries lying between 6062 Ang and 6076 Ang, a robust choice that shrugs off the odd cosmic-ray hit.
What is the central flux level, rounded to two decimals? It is 5.30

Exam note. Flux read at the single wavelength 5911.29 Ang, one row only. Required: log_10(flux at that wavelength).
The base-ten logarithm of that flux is 0.72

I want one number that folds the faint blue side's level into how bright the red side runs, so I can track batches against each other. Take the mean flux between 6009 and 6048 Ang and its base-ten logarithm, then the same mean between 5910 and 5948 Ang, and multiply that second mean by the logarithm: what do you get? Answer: 3.91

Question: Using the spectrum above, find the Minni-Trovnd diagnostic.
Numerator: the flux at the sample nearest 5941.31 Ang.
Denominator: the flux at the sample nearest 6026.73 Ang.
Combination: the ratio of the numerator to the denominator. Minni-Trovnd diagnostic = 0.97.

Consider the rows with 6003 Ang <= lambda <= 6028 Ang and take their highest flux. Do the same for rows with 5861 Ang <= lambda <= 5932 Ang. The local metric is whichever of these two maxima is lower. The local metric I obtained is 5.89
